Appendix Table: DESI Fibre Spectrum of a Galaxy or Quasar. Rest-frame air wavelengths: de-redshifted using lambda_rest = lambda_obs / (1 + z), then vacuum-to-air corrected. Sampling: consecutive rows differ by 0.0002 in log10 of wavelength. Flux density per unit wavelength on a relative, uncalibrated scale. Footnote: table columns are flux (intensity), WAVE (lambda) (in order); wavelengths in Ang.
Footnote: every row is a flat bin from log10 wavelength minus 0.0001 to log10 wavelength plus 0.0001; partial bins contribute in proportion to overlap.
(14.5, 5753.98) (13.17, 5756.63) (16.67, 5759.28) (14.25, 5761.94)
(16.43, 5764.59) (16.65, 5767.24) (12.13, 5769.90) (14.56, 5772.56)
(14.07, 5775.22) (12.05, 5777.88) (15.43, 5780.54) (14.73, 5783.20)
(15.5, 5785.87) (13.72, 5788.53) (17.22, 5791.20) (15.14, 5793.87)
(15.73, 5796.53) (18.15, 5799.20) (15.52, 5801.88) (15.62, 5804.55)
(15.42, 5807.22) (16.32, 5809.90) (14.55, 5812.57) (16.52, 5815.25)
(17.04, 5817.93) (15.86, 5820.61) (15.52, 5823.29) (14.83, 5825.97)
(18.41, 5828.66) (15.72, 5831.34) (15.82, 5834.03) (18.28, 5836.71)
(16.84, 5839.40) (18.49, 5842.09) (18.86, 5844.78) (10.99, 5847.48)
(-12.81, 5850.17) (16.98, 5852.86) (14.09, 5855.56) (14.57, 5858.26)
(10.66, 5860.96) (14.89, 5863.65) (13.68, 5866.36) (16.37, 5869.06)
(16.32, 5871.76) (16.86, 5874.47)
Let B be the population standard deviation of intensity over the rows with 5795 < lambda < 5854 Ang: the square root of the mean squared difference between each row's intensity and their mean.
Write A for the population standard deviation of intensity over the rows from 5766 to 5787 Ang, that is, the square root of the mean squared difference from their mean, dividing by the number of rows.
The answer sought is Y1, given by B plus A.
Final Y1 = 7.8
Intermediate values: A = 1.5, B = 6.28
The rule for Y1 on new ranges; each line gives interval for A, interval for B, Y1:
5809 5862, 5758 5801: 8.2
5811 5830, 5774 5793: 2.7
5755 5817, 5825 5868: 8.8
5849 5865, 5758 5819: 11.7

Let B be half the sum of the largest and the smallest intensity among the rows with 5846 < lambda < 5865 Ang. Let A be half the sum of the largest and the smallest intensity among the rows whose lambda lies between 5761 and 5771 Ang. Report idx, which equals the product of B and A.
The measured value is 30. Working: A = 14.4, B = 2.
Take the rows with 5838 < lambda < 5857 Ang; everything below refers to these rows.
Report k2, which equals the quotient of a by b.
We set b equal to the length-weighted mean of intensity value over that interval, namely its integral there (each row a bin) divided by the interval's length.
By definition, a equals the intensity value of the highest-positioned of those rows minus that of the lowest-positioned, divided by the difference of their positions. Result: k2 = -0.0142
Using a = -0.17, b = 11.9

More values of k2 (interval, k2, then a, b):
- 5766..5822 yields -0.0010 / -0.01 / 15.3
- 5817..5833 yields -0.0061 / -0.10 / 16.2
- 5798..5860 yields -0.0041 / -0.06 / 14.8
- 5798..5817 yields -0.0063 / -0.10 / 16.0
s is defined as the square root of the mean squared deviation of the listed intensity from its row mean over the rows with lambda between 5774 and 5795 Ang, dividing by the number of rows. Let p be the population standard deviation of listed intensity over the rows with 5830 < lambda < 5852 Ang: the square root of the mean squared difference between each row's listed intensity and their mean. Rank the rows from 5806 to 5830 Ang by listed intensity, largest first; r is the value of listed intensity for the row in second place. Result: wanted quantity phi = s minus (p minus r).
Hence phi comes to 9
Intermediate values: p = 10.0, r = 17.04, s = 1.4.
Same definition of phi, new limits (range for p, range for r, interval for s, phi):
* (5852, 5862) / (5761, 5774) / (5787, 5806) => 16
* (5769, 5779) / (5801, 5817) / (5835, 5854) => 26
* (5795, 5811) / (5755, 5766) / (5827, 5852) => 25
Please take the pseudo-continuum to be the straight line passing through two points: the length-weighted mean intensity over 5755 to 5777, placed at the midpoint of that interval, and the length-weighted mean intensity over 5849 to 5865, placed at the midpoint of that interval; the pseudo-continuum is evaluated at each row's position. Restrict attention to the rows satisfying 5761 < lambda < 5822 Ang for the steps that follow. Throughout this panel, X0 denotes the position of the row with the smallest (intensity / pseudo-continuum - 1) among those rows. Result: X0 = 5769.90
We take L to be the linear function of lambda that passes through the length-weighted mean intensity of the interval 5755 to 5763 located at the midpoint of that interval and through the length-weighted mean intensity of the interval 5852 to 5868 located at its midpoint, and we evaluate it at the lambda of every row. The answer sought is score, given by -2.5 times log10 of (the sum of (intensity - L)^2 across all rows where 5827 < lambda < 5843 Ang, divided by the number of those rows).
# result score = -2.6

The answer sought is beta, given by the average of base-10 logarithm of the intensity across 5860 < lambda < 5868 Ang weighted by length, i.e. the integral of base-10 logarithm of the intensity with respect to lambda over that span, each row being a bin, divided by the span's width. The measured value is 1.12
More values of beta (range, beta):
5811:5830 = 1.21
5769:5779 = 1.12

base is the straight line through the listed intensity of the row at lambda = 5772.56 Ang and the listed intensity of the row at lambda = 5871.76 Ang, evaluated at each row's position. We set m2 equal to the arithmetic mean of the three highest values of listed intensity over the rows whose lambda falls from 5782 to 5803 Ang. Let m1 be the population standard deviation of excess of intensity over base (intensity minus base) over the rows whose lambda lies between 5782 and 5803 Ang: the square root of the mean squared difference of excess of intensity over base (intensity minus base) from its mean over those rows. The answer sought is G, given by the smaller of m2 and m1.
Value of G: 1.3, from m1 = 1.3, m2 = 17.0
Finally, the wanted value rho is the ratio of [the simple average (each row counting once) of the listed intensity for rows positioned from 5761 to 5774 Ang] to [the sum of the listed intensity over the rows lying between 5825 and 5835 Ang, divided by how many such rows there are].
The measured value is 0.91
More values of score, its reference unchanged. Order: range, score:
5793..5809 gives -1.3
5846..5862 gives -5.3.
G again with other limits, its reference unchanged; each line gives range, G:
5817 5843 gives 1.2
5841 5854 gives 12.0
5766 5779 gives 1.7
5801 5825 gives 0.7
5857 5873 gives 1.9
